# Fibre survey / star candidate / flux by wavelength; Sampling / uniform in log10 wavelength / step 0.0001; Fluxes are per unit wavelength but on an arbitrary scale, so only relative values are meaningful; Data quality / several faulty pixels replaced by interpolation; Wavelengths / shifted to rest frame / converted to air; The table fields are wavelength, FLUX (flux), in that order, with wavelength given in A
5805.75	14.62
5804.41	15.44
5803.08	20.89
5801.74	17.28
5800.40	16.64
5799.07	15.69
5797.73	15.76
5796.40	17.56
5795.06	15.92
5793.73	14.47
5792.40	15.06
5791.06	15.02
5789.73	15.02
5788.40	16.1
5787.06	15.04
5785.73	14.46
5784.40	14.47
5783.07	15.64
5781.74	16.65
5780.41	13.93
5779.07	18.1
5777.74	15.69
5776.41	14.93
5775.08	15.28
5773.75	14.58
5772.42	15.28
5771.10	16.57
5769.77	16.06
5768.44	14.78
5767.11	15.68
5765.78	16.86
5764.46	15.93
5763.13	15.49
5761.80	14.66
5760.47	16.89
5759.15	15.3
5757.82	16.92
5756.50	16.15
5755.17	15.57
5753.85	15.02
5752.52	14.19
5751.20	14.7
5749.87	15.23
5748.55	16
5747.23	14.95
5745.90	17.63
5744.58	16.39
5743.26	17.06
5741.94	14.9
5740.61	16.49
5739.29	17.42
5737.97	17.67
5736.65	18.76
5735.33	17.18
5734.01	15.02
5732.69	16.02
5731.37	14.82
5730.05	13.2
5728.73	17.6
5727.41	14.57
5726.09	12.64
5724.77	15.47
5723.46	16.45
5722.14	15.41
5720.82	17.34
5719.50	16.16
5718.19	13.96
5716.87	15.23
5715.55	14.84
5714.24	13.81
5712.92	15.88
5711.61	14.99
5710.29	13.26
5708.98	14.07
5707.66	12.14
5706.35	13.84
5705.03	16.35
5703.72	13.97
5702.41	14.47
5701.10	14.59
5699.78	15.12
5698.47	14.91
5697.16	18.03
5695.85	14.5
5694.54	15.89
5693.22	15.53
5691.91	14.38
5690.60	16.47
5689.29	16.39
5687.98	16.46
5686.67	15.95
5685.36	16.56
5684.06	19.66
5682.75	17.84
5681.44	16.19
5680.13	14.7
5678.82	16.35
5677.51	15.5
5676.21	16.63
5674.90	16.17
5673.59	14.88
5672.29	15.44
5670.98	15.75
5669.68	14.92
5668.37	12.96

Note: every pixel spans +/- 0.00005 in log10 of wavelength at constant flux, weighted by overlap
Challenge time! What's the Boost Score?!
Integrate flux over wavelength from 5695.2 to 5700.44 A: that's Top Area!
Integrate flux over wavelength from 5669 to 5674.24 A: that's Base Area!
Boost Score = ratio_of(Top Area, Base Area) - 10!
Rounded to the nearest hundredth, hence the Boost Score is -8.97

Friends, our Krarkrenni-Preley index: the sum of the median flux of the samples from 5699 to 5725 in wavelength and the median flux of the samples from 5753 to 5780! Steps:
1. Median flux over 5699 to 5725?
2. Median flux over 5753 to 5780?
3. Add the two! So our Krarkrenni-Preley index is 30.54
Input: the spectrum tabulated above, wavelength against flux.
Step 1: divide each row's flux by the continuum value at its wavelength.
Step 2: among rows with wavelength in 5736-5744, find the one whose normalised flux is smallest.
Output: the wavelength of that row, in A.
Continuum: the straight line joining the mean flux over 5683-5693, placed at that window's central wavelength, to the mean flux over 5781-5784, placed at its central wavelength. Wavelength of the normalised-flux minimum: 5741.94 A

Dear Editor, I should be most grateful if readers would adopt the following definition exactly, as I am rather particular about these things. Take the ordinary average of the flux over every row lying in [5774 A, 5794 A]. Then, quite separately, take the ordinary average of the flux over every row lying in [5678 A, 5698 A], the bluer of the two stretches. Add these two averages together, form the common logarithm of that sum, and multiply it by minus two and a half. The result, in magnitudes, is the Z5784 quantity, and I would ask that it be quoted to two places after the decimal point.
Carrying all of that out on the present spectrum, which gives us -3.75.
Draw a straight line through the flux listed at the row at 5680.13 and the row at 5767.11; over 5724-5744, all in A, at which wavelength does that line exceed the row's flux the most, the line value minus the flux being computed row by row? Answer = 5726.09 A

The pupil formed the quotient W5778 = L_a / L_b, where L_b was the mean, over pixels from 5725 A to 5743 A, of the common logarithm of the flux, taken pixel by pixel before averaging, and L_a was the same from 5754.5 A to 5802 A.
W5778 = 1.00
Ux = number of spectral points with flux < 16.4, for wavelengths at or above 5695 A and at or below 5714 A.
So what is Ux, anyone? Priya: 13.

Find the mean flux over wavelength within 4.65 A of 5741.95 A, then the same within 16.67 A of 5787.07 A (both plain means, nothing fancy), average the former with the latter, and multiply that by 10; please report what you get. 163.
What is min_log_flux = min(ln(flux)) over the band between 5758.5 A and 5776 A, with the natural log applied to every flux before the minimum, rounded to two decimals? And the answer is 2.68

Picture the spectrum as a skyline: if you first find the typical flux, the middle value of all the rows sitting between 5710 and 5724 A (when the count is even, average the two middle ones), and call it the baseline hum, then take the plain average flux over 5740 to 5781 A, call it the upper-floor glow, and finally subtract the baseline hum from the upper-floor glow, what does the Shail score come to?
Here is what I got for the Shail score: 0.49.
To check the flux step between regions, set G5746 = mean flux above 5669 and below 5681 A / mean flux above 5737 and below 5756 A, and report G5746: 0.98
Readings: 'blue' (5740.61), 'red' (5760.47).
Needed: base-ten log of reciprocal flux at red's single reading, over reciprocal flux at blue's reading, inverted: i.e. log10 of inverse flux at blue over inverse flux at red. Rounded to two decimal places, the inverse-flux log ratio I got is 0.01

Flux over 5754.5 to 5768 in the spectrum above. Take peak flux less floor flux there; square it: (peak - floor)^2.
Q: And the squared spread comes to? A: 5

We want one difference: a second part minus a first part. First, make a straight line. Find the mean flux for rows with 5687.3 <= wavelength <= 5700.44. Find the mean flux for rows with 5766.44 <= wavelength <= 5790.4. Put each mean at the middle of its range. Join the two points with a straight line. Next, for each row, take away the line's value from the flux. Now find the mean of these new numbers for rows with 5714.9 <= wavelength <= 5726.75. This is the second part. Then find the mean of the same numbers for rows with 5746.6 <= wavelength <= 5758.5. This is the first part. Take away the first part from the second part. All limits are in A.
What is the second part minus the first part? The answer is -0.25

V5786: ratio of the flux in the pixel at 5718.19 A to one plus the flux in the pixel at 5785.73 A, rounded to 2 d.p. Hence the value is 0.90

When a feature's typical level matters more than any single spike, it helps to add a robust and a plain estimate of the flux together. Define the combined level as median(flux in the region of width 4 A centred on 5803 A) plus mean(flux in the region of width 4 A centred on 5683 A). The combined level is 35.2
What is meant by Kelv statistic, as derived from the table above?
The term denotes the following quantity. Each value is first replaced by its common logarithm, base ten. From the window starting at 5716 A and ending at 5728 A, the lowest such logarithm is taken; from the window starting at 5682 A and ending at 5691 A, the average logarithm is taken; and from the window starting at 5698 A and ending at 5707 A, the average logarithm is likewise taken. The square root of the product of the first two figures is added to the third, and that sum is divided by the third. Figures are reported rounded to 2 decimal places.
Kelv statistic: 2.00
